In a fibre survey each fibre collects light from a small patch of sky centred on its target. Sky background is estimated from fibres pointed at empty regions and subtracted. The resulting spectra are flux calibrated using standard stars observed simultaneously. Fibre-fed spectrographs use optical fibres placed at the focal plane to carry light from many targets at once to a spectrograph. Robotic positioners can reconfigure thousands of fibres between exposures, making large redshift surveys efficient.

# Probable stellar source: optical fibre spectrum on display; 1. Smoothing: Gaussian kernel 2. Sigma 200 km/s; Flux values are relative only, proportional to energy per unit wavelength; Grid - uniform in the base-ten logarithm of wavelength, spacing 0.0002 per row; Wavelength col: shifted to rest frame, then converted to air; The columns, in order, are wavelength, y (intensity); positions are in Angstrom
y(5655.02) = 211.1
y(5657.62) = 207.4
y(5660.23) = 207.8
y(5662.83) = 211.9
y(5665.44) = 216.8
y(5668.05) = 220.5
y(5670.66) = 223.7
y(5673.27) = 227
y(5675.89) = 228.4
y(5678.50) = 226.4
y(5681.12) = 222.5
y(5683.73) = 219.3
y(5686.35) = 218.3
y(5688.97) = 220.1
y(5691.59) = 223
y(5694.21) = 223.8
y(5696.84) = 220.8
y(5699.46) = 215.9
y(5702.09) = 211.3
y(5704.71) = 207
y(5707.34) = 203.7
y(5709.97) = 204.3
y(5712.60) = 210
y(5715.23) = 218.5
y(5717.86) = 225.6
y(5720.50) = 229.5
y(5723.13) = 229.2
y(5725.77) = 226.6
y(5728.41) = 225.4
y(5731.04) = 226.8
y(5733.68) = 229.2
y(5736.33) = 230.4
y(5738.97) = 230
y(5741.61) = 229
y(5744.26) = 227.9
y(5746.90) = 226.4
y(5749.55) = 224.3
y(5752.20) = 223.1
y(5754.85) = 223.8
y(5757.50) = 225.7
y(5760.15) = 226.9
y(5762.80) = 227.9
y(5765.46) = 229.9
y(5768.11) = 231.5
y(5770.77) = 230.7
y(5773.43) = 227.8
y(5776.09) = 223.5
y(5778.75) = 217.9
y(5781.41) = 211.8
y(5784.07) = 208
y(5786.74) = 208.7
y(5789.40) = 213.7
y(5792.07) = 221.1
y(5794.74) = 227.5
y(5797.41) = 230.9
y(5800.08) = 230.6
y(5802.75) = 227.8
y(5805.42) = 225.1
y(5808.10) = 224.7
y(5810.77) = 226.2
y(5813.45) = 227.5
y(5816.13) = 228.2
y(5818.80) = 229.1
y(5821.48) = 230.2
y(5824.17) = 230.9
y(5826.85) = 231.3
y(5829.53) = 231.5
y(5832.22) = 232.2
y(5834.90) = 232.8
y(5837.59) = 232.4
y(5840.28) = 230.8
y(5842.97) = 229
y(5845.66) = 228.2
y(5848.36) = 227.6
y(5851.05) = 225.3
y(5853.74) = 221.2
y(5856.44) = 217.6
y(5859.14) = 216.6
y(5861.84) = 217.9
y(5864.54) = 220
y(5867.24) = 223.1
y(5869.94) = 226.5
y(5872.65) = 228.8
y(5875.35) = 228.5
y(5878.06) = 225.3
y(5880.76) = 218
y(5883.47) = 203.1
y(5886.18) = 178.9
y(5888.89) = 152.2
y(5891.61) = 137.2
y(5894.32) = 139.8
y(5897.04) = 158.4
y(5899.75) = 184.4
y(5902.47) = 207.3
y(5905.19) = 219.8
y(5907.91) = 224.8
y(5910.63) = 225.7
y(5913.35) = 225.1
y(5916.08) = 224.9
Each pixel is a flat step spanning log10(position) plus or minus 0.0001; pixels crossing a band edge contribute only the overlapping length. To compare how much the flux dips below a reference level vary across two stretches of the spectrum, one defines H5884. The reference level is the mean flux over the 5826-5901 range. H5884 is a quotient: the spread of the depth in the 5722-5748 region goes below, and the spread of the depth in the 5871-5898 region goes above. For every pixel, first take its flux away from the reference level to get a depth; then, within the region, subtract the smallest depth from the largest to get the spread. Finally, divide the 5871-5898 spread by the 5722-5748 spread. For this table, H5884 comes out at 18.3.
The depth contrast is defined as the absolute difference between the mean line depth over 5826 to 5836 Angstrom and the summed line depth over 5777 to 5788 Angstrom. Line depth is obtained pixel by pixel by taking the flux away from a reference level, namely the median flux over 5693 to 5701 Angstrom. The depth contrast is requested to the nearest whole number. 48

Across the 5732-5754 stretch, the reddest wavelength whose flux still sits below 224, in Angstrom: 5752.20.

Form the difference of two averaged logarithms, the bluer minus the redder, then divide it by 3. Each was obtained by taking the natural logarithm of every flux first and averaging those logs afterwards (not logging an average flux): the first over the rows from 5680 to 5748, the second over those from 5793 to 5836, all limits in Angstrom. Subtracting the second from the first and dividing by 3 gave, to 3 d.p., -0.012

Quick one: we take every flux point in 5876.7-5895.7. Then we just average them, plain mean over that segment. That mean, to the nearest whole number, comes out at 179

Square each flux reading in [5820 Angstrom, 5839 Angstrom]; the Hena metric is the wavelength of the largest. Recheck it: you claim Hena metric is 5834.90 Angstrom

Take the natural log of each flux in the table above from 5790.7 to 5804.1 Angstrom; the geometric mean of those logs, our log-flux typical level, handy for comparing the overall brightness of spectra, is 5.427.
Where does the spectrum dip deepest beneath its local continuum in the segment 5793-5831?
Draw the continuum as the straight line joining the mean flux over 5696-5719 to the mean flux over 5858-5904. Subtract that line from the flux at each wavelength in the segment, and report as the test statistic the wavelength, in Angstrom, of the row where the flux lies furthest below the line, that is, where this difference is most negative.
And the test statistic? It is 5808.10 Angstrom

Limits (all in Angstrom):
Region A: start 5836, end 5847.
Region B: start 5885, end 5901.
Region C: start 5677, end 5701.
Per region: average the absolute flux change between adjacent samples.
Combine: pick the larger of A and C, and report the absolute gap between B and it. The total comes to 15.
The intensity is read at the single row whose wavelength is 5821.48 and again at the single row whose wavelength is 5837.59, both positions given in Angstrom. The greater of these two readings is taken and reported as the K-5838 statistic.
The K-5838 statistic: 232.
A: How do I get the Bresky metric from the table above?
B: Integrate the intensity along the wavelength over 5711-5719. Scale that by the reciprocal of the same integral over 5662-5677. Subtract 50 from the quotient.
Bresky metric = -49.5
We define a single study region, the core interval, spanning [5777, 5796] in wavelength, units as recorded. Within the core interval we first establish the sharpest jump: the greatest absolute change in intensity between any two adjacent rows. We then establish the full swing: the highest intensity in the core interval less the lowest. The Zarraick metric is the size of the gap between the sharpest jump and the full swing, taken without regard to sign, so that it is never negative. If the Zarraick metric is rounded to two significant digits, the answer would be 12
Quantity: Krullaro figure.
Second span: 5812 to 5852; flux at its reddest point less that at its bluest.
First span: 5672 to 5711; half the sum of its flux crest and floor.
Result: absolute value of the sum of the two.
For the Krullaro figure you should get 214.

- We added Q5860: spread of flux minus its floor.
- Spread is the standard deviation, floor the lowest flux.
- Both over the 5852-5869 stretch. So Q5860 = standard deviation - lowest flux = -214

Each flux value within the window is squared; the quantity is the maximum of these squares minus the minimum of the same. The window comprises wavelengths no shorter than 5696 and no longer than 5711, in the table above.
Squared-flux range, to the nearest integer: 7259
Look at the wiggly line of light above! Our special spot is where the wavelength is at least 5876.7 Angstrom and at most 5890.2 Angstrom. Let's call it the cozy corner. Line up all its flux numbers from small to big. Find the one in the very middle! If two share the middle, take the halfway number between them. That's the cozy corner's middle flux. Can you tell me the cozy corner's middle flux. 203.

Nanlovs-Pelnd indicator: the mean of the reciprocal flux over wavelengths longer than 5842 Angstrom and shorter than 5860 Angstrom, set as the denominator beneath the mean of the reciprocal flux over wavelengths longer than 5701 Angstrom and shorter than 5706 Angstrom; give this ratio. 1.07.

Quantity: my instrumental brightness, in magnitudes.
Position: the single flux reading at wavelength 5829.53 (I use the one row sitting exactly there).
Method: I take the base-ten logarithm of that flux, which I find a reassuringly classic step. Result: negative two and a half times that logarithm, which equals -5.91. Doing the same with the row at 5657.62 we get -5.79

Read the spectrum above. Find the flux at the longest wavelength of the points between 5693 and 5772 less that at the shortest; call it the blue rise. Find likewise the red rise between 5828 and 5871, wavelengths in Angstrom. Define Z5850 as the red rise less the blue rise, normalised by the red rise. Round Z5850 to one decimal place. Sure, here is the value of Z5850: 2.4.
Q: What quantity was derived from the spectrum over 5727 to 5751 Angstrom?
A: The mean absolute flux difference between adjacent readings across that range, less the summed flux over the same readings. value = -2048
